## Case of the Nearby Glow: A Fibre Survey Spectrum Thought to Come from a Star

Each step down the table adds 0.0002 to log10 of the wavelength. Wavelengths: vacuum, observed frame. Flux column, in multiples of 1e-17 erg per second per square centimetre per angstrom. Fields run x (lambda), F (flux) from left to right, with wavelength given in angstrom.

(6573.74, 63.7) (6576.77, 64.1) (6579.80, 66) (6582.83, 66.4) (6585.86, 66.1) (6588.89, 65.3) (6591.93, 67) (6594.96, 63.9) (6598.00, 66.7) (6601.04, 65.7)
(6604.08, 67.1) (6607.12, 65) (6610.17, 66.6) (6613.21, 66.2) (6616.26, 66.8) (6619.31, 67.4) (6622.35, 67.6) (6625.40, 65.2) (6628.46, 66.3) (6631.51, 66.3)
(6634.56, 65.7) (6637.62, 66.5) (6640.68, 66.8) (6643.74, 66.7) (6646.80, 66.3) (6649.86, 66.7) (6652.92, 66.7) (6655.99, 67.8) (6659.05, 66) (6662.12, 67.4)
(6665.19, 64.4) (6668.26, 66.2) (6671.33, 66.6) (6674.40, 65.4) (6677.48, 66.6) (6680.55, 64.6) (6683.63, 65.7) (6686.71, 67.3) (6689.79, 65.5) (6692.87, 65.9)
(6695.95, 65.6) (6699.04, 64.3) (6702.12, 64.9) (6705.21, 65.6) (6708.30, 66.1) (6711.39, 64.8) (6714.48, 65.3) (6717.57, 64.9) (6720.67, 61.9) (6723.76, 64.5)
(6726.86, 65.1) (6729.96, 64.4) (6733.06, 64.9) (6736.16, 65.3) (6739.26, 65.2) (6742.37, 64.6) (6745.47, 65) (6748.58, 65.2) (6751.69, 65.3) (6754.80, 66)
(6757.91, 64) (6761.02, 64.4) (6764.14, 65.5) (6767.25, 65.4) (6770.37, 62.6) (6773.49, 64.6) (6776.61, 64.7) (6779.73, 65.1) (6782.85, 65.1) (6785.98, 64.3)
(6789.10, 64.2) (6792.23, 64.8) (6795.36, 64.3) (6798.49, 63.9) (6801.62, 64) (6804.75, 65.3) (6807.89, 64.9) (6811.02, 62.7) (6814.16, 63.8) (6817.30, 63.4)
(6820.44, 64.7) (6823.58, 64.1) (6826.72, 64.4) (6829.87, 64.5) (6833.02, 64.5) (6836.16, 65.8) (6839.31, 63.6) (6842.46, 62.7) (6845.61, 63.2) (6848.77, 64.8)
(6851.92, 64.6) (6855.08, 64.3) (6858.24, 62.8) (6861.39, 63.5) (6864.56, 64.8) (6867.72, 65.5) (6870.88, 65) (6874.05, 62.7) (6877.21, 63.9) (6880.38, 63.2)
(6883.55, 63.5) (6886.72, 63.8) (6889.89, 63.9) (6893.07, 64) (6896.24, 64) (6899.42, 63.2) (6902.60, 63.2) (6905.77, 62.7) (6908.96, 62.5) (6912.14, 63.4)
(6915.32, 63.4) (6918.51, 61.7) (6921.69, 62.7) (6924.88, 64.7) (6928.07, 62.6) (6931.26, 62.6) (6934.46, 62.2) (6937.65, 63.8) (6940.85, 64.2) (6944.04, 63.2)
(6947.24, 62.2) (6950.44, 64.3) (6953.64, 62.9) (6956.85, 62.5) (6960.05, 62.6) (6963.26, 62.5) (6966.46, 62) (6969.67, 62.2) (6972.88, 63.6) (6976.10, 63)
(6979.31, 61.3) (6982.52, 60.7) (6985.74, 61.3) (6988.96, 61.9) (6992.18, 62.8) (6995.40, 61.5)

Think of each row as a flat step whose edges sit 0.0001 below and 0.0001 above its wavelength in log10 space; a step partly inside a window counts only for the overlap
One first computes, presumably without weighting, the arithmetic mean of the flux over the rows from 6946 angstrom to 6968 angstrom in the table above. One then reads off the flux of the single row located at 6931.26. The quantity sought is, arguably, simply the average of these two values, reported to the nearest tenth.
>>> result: 62.7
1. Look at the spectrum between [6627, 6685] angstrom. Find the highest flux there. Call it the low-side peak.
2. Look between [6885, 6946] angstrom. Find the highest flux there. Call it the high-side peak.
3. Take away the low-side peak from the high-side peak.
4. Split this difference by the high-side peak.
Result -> -0.048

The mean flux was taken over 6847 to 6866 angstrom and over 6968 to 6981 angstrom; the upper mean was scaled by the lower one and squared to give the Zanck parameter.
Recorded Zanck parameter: 0.95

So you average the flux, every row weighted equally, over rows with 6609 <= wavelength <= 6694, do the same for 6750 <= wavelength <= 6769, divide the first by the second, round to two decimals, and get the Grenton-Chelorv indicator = 1.02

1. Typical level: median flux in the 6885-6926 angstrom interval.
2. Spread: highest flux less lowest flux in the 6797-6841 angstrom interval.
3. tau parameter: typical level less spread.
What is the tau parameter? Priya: 60.3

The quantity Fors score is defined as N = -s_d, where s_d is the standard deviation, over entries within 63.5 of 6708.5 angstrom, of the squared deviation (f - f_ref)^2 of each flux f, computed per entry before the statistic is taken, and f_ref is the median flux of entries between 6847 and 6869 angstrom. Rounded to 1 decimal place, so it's -2.5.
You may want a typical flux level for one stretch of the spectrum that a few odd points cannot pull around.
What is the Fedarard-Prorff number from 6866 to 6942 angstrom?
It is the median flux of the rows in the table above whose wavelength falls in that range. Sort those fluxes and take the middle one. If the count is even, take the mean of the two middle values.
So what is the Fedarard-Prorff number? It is 63.4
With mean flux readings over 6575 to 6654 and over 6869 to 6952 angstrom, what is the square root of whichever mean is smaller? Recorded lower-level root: 7.96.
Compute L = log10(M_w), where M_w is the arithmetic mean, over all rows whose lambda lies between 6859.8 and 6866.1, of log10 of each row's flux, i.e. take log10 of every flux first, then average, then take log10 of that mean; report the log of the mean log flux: 0.257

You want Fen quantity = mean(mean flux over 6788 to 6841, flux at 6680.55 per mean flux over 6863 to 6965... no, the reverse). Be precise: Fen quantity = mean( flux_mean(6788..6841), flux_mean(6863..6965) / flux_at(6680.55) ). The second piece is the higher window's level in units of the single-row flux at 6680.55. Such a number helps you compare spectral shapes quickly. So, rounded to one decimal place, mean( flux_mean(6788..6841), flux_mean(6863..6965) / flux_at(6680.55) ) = 32.6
